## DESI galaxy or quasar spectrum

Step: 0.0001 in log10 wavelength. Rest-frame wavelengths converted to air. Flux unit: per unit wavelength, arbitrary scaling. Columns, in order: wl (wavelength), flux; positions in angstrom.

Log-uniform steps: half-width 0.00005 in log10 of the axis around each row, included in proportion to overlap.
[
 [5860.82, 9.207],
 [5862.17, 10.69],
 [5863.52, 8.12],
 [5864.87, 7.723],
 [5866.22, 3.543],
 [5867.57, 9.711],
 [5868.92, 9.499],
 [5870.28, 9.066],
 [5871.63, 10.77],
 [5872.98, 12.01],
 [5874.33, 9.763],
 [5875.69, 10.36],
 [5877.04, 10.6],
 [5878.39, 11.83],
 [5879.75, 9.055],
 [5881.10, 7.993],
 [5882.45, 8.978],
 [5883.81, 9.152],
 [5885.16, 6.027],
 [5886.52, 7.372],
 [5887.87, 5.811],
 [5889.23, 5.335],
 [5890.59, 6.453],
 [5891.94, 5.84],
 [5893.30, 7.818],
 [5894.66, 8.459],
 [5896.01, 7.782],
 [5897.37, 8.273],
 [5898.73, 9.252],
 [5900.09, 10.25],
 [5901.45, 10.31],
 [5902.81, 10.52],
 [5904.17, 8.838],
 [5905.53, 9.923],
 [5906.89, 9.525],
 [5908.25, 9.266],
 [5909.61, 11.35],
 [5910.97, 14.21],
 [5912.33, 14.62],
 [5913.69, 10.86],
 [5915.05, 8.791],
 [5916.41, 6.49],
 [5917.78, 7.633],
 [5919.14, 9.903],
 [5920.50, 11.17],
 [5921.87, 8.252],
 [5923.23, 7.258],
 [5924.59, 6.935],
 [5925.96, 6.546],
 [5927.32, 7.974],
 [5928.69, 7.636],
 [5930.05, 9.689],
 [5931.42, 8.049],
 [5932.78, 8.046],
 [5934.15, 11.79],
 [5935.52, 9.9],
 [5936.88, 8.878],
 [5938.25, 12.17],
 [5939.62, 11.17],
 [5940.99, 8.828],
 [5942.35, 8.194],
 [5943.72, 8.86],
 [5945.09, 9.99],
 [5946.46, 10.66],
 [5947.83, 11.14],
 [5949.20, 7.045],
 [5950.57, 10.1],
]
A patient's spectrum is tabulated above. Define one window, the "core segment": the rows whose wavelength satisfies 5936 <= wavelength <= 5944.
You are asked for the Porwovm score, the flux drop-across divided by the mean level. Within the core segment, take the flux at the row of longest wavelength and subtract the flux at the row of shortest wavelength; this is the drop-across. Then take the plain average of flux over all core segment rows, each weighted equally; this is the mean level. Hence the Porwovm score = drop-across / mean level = 0.00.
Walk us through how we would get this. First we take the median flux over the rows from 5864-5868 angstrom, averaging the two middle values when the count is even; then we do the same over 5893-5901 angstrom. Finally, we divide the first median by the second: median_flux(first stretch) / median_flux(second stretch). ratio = 0.92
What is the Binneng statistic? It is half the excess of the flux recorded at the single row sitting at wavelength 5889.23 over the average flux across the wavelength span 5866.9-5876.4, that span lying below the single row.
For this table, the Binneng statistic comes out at -2.4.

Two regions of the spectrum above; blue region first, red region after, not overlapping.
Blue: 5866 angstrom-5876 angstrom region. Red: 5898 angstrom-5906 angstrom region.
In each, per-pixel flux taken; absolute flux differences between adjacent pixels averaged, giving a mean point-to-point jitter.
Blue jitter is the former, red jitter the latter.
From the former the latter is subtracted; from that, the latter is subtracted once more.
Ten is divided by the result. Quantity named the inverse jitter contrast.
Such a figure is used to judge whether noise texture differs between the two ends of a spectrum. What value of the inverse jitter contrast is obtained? 54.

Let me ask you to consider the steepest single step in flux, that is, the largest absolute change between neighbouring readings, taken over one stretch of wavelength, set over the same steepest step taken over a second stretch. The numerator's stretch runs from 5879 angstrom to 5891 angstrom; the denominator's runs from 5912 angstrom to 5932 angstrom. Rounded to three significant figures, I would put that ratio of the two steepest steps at 0.831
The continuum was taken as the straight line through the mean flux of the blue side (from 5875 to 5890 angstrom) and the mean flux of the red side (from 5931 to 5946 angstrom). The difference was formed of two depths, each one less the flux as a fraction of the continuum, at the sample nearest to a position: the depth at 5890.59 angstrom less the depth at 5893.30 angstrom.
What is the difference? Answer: 0.15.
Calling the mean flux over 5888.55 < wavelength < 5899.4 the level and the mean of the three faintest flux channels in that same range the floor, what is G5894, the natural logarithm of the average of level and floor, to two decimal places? 1.89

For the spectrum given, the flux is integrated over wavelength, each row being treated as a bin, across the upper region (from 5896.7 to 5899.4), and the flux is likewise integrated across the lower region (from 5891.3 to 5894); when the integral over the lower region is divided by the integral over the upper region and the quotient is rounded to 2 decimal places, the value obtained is 0.78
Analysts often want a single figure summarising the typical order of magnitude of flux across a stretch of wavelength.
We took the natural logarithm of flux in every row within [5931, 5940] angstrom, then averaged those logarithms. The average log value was 2.29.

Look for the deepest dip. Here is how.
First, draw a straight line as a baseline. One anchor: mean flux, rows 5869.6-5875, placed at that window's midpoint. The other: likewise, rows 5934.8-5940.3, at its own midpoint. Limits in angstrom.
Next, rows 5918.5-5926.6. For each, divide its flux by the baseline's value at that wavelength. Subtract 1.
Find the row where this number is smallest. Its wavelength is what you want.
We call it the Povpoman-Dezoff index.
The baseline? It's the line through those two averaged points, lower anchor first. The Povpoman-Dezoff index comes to 5925.96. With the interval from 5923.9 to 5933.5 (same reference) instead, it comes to 5925.96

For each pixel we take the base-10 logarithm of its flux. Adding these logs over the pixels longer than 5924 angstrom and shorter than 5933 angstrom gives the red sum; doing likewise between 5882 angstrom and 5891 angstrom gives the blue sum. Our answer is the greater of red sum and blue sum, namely 6.24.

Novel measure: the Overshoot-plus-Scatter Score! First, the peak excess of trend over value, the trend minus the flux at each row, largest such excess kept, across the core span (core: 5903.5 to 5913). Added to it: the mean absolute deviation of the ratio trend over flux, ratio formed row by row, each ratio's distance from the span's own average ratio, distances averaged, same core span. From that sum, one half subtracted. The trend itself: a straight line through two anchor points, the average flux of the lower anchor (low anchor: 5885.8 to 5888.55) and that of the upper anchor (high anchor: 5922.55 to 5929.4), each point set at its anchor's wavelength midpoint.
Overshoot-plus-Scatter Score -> -2.3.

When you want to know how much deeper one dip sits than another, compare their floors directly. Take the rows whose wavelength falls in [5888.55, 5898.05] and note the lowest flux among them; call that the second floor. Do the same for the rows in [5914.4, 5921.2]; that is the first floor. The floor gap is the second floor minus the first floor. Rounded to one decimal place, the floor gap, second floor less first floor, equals -1.2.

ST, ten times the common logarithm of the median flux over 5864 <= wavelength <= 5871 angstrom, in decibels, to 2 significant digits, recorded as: 9.6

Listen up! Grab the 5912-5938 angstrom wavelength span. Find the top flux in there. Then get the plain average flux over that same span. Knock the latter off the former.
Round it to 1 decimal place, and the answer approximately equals 5.7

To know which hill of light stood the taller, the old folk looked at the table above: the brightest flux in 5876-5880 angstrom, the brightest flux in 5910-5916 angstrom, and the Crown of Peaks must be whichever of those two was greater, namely 14.6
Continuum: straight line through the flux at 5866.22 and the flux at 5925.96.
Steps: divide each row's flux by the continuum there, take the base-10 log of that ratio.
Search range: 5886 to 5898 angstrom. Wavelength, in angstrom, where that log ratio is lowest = 5889.23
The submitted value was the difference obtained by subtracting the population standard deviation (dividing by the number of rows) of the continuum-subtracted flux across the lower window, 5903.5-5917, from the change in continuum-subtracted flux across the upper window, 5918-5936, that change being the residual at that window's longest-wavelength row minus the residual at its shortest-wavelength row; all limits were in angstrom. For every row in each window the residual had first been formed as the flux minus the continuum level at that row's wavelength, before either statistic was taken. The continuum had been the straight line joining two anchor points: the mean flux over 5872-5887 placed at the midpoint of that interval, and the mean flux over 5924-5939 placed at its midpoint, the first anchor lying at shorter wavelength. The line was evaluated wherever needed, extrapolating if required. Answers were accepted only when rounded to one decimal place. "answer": -2.2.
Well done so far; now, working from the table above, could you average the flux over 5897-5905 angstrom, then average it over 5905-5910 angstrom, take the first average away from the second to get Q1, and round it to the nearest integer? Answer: 0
